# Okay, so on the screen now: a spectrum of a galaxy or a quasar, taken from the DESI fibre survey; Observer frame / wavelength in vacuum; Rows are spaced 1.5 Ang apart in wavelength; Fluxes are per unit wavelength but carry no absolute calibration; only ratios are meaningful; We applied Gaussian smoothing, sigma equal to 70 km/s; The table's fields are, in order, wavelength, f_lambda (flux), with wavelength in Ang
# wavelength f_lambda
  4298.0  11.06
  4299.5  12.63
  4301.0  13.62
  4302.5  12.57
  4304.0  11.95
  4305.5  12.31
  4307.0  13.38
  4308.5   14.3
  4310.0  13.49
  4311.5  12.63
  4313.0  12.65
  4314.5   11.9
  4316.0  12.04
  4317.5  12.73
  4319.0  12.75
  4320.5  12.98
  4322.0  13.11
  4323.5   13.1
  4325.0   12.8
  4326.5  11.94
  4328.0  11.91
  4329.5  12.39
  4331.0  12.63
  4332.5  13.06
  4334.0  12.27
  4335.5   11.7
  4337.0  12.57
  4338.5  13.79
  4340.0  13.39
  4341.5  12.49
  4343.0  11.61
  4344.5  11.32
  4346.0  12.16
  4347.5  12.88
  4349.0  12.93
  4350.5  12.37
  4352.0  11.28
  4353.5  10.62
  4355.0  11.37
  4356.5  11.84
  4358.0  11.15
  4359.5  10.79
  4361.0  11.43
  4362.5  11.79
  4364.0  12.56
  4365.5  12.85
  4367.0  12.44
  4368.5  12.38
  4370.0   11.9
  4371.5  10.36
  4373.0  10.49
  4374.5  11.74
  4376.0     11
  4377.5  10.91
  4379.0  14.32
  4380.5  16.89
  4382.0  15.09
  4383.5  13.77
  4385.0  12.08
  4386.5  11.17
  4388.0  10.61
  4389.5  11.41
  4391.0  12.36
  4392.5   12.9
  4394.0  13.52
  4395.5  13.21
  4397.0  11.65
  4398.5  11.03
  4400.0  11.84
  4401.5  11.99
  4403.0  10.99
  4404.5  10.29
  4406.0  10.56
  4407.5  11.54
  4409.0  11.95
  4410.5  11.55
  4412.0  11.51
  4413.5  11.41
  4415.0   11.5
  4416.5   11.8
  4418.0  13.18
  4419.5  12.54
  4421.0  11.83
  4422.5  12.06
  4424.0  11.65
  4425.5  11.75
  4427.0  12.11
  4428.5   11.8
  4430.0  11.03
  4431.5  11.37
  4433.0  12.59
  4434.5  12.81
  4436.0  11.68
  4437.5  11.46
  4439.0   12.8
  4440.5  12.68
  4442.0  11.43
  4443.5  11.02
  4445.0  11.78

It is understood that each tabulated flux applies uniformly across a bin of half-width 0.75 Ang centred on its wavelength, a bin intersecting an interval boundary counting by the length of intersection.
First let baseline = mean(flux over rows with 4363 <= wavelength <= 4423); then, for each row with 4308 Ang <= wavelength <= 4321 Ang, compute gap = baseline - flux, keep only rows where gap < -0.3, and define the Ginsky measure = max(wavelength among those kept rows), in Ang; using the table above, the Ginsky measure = 4320.5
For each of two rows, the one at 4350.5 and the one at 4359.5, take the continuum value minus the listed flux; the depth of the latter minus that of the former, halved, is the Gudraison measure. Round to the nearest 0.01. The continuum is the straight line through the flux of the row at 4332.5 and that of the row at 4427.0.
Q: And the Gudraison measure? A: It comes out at 0.74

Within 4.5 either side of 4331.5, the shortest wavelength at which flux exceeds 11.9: 4328.0 Ang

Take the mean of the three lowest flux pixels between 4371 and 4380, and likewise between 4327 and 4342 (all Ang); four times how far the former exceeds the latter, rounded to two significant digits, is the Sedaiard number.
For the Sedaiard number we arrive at -5.5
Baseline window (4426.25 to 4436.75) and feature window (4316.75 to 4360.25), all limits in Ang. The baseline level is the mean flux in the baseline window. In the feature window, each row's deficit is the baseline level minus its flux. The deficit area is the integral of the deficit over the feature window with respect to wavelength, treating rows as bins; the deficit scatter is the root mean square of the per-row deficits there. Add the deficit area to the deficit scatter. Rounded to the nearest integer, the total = -15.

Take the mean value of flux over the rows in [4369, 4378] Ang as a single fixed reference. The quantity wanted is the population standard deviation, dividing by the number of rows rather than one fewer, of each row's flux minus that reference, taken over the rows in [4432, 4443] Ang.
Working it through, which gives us 0.60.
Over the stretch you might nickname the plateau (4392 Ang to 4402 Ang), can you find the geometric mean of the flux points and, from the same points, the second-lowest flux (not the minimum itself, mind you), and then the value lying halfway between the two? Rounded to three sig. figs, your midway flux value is 12.0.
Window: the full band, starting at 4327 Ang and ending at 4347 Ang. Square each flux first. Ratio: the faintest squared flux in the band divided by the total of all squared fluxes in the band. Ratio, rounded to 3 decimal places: 0.064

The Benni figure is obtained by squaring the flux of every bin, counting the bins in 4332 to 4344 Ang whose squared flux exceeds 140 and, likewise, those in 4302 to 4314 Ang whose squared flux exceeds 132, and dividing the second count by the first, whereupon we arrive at 1.33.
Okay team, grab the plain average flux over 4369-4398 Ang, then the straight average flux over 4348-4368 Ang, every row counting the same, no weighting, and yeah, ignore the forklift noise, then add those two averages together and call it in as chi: 24.2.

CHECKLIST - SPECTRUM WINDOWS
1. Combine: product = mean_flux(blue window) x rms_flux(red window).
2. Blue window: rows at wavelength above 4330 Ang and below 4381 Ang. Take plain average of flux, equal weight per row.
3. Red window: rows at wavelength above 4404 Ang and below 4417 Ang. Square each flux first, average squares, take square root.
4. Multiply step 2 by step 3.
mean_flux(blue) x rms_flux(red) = 138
